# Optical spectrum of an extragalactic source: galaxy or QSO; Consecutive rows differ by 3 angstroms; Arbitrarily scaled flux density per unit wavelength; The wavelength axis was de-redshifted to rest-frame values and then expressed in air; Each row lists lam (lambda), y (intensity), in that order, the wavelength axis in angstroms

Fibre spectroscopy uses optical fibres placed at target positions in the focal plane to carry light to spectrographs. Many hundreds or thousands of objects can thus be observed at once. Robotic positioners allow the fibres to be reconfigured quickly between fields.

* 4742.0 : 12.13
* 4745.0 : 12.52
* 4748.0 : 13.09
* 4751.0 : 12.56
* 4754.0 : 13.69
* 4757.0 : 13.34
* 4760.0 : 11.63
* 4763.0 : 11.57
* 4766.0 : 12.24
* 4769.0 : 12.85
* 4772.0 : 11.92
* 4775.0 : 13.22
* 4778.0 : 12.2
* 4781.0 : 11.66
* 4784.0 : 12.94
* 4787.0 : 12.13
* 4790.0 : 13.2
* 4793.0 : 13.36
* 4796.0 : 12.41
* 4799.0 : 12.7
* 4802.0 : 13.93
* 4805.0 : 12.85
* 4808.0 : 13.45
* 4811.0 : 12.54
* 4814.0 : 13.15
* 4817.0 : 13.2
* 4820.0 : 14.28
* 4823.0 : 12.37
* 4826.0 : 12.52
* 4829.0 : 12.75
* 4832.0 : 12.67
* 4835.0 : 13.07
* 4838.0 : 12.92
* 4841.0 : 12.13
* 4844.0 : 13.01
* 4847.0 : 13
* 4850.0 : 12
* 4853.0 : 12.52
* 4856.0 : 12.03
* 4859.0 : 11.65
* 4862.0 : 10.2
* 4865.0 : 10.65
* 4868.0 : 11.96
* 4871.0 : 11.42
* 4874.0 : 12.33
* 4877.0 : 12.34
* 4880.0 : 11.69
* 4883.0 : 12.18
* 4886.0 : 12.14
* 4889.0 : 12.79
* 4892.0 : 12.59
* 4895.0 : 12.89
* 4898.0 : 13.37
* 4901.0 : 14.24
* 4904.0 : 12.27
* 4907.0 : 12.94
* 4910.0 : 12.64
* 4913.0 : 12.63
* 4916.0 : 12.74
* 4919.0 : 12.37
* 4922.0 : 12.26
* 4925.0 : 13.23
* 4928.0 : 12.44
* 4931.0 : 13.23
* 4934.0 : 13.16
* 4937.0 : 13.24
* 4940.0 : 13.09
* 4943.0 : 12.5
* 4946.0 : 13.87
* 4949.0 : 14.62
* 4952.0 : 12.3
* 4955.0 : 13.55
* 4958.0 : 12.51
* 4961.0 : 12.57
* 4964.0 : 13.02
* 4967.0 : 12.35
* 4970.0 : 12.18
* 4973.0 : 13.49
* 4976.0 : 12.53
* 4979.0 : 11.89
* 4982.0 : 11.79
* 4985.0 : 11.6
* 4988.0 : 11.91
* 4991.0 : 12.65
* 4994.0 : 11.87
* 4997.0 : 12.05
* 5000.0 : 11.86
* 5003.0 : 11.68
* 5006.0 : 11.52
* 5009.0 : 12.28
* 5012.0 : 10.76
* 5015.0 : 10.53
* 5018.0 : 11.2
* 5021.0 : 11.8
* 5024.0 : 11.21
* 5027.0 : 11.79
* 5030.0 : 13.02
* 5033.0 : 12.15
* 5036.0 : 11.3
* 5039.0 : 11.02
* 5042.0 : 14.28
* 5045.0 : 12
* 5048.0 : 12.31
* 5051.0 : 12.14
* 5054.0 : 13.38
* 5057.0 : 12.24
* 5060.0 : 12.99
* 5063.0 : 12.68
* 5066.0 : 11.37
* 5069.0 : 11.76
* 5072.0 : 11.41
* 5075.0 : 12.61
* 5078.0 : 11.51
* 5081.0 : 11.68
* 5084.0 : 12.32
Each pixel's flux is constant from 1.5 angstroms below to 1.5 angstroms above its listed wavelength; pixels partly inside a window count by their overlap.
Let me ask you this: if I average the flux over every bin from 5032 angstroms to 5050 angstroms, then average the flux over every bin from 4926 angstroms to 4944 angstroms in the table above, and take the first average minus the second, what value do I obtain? -0.8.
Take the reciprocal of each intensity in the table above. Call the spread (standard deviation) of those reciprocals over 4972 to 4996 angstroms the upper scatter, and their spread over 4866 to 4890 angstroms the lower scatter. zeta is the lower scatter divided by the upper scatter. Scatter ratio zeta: 0.72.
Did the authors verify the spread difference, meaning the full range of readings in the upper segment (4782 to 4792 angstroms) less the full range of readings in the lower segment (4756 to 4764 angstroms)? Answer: -0.7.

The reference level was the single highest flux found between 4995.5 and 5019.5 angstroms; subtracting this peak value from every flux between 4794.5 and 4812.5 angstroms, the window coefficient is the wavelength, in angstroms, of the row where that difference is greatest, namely 4802.0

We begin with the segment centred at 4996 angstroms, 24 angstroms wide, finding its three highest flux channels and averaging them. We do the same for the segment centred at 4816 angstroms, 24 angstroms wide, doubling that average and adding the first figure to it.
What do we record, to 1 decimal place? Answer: 39.5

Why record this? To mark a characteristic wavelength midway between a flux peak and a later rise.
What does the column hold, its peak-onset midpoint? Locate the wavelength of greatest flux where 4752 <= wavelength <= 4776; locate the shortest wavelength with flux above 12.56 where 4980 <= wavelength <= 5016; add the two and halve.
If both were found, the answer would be 4872.5 angstroms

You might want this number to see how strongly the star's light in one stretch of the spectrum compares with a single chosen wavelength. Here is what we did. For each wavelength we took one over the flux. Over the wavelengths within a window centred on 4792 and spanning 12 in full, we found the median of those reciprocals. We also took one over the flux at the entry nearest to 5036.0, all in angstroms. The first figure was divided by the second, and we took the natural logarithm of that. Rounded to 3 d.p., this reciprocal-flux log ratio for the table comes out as -0.124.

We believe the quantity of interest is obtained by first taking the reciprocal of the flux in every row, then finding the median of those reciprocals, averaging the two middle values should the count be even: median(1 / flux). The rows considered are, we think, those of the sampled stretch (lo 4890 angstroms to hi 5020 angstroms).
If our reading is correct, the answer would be 0.0799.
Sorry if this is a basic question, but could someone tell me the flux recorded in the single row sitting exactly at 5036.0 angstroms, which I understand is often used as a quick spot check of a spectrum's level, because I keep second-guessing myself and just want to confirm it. 11.3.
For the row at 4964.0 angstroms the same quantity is 13.02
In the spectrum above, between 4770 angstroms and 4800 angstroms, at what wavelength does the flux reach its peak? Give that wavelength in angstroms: 4793.0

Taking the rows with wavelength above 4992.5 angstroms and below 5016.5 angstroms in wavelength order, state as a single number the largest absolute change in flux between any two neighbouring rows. 1.5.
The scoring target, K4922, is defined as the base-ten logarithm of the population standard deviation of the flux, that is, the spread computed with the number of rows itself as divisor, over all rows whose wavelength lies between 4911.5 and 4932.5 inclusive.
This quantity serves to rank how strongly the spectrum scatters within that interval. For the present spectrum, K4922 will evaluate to -0.44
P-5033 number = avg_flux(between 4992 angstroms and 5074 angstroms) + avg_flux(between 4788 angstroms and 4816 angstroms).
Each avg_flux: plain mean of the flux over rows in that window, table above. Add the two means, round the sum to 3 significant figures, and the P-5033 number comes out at 25.0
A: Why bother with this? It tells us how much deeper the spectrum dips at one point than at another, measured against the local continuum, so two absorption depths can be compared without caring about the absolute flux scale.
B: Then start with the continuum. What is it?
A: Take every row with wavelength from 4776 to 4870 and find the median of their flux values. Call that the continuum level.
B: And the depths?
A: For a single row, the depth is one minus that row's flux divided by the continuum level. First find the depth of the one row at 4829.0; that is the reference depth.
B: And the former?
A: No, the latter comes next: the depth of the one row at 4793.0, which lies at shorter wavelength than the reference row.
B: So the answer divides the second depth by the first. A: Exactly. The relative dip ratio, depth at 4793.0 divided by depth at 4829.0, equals 8.6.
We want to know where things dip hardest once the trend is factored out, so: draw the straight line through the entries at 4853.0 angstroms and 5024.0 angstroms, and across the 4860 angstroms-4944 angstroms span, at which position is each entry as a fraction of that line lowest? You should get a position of 4862.0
